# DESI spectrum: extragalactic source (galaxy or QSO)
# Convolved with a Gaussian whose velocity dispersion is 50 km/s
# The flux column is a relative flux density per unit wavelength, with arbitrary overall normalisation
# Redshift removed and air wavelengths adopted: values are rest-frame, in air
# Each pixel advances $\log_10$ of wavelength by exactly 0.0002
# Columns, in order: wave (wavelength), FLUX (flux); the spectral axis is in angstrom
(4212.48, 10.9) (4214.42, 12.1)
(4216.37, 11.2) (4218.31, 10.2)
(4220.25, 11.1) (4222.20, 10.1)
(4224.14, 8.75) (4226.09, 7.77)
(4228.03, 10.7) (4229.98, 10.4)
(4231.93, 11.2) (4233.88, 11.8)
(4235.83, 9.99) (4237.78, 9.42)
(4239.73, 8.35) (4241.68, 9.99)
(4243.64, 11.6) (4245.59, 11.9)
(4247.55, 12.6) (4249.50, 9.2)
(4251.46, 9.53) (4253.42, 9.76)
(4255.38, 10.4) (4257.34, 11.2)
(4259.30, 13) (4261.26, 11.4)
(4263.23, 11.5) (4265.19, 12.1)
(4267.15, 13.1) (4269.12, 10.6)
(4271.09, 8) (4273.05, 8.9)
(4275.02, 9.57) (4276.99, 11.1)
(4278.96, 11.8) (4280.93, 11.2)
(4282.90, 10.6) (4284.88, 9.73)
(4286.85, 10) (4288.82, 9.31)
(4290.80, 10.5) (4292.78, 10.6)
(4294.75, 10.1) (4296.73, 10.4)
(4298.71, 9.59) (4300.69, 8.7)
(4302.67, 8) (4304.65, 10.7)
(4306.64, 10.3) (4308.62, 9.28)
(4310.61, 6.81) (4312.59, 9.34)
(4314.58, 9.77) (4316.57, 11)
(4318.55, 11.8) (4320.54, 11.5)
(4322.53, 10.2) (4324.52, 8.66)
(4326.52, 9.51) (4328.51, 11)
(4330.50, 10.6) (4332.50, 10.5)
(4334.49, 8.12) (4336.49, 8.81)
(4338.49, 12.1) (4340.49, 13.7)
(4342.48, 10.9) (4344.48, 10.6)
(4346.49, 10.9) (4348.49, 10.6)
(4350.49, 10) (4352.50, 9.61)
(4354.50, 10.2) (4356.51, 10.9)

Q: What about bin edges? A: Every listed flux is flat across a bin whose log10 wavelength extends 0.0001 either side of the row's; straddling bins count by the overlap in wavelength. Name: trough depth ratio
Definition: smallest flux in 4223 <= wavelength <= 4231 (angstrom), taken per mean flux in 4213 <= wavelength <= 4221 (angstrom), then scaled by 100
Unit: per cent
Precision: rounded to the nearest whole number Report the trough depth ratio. 70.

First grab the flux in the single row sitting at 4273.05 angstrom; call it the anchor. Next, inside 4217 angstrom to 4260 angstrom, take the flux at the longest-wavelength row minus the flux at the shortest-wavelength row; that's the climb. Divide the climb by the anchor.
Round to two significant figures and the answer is 0.31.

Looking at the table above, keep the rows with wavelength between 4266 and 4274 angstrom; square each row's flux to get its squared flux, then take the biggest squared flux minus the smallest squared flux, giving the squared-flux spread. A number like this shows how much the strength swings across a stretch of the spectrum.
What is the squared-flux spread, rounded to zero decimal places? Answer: 108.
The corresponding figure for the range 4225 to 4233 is 65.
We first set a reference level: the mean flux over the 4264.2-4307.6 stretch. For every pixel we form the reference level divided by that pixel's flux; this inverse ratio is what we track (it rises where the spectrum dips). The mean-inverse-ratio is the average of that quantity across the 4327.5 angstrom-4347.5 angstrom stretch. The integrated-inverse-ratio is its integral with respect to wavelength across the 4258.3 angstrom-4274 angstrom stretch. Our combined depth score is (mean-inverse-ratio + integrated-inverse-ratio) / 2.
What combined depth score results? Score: 8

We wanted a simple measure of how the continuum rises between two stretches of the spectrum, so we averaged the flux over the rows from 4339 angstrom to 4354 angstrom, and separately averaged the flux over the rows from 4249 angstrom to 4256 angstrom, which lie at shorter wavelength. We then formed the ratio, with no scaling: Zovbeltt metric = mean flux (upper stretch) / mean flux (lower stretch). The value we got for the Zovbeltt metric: 1.12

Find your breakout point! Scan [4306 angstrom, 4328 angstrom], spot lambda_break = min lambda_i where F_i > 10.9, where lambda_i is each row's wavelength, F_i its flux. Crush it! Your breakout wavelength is 4316.57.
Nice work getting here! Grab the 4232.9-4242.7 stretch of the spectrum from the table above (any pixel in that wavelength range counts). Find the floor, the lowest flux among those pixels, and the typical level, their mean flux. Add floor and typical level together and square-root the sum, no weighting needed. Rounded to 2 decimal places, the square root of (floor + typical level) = 4.27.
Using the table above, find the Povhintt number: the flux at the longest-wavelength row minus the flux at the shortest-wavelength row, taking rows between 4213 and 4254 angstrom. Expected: -2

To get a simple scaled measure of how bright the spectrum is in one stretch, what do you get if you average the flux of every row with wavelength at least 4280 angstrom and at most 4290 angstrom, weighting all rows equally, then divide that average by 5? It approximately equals 2.03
